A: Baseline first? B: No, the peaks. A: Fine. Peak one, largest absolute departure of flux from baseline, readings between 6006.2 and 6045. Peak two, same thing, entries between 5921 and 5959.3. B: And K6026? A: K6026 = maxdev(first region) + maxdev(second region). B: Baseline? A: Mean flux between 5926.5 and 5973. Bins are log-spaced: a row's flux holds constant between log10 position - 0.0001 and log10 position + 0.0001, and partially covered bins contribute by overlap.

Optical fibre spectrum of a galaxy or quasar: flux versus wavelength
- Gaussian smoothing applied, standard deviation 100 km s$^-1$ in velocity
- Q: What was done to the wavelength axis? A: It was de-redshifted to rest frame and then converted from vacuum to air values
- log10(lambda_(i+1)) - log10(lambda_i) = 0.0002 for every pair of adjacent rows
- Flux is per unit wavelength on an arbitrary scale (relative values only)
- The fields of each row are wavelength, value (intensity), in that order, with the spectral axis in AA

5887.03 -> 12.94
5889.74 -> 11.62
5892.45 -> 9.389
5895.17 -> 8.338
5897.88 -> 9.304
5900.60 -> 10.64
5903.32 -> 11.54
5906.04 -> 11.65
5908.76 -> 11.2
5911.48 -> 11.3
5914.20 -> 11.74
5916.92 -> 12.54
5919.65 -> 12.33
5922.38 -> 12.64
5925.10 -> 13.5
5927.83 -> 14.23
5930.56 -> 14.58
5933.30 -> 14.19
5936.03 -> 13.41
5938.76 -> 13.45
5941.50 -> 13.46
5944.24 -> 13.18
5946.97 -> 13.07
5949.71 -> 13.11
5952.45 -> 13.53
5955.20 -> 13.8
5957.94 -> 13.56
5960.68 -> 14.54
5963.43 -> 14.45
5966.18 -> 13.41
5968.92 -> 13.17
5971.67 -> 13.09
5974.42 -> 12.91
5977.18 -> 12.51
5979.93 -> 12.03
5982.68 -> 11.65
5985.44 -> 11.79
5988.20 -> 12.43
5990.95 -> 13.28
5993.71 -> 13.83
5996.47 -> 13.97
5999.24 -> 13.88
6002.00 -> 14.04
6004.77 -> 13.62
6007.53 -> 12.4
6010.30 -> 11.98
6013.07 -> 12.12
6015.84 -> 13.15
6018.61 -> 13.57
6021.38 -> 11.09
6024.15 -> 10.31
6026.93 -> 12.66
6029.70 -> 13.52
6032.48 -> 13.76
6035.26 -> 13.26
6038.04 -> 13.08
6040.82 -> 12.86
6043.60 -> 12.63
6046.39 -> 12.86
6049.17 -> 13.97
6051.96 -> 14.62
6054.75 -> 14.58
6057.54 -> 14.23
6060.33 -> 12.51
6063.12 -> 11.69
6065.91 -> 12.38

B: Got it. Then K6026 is 4.37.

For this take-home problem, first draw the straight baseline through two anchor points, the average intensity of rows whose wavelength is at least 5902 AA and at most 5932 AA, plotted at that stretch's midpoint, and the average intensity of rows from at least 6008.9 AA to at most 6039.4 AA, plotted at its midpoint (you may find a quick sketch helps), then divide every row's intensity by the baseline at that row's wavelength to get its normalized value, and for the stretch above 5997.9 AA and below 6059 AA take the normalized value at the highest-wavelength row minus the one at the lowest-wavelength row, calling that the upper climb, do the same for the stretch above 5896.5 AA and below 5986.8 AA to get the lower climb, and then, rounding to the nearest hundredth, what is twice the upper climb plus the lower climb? 0.24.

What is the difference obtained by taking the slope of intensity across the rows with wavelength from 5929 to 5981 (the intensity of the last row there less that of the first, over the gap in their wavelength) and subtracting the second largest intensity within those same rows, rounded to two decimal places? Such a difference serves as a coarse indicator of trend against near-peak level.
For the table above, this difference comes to -14.59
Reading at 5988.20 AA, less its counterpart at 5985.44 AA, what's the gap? 0.64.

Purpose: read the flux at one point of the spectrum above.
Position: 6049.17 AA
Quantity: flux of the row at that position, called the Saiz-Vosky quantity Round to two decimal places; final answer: 13.97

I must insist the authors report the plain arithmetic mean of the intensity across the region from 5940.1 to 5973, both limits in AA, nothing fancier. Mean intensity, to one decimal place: 13.5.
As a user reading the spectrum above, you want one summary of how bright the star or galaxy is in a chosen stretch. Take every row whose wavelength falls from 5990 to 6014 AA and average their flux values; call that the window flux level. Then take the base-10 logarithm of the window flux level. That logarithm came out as 1.12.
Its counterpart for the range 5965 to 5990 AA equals 1.10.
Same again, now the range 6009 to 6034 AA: 1.10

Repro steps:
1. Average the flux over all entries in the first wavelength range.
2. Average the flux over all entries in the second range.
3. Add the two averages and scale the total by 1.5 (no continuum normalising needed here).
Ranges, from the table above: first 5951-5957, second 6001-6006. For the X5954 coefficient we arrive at 41.2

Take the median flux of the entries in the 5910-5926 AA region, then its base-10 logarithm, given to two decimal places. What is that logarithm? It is 1.09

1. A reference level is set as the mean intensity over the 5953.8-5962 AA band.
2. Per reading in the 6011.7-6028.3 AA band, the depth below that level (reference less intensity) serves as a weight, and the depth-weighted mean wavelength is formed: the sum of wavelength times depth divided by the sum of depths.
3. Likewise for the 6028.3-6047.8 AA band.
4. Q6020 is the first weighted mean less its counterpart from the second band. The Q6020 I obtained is -19.2 AA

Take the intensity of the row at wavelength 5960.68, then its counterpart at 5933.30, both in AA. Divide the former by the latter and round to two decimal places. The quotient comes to 1.02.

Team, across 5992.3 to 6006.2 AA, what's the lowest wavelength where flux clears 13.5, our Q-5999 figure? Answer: 5993.71 AA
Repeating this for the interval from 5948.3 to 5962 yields 5952.45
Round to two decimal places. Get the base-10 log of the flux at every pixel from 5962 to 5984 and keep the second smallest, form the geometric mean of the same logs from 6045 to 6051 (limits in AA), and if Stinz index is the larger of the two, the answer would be 1.13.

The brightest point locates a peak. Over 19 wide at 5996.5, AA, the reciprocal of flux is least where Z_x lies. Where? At 6002.00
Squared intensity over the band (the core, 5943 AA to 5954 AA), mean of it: 175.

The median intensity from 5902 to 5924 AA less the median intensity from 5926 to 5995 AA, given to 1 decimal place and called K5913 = -1.7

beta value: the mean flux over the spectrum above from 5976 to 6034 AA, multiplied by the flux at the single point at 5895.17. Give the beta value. 106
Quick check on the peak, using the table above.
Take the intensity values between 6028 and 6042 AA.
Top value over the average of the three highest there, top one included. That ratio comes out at 1.02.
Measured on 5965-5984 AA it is 1.01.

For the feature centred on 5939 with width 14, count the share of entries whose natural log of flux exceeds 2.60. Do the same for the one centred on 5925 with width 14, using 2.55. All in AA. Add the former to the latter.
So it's 0.80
